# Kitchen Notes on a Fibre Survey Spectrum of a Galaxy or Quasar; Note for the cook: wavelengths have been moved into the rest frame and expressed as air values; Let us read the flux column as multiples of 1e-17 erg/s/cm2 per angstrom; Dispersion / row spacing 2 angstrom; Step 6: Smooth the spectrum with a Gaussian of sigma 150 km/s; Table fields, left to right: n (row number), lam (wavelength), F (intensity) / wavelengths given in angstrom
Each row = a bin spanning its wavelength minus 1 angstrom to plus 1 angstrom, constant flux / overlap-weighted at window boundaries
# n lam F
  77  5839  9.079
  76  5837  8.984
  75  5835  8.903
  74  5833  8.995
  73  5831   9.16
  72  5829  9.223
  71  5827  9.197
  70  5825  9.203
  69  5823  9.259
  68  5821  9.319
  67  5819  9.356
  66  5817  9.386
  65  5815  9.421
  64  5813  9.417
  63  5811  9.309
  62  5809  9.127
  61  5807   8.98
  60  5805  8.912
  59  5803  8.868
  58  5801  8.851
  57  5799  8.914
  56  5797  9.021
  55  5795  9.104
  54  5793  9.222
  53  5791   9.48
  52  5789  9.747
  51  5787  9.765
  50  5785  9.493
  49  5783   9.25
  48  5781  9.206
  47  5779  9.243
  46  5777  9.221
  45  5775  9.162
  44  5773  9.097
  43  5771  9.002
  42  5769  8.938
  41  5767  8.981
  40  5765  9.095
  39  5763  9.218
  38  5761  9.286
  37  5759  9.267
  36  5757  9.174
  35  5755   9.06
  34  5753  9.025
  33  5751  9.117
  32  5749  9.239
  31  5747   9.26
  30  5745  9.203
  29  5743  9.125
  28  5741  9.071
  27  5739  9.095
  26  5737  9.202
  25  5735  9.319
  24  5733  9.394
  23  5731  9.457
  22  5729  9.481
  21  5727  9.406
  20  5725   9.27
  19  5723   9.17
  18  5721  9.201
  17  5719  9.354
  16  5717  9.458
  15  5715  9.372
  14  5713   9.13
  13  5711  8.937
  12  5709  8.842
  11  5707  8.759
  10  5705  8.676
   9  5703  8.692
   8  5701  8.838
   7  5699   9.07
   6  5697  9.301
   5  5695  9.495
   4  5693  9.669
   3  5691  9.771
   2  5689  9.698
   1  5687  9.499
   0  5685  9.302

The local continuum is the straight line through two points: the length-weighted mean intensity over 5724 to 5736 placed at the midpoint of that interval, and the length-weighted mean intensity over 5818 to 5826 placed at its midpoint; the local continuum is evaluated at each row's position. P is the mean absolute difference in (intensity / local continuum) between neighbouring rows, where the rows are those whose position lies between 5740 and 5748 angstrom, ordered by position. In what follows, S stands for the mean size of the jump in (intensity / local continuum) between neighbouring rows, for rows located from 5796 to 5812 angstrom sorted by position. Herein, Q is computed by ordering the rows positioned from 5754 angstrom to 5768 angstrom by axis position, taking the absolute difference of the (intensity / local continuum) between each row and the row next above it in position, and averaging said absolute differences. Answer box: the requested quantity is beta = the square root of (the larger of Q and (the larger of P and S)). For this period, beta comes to 0.099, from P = 0.007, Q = 0.0095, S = 0.0097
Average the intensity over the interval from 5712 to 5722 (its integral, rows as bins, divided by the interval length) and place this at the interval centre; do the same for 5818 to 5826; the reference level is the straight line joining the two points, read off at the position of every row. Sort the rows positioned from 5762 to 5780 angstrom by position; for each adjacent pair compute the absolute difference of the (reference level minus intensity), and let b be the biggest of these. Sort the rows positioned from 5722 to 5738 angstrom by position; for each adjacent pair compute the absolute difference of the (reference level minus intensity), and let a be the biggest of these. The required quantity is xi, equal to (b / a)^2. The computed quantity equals 0.8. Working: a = 0.14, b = 0.12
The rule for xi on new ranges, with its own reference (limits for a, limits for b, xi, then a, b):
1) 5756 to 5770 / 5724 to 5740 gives 1.2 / 0.12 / 0.14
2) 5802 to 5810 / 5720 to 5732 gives 0.9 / 0.15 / 0.14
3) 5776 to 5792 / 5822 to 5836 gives 0.4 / 0.27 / 0.16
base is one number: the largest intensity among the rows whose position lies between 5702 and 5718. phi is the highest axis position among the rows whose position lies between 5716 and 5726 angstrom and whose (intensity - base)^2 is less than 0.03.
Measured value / 5719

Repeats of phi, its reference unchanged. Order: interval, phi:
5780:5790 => 5785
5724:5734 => 5733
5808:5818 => 5817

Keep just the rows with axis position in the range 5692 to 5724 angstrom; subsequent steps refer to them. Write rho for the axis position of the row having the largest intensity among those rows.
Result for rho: 5693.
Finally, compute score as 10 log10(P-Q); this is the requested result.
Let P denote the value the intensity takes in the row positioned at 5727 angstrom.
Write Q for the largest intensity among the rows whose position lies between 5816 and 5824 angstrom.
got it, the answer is -17.0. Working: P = 9.406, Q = 9.386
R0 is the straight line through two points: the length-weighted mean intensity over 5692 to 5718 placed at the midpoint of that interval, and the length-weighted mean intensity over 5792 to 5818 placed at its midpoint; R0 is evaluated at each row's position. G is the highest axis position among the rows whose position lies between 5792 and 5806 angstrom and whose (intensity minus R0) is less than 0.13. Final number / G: 5805 angstrom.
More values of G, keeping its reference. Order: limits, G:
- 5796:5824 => 5809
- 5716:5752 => 5751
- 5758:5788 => 5781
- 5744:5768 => 5767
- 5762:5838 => 5837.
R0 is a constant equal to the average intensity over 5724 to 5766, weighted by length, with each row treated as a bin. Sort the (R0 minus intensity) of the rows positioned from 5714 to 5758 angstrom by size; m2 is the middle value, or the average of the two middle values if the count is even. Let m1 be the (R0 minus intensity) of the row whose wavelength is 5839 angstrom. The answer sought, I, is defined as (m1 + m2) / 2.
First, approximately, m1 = 0.15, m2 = 0.01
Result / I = 0.08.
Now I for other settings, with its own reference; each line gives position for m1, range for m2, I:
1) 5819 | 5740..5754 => -0.01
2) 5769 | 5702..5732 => 0.16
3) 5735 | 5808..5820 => -0.12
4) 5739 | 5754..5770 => 0.11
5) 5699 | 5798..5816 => 0.20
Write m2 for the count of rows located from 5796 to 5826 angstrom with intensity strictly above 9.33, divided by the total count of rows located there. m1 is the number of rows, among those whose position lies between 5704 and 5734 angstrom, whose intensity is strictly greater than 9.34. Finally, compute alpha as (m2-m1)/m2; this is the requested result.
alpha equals -25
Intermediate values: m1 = 7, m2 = 0.27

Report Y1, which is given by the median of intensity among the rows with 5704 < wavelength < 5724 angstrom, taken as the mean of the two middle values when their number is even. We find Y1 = 9.15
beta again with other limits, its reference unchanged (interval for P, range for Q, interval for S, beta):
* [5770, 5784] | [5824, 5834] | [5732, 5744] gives 0.089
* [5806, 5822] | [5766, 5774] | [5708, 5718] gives 0.129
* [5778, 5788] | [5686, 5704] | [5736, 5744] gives 0.133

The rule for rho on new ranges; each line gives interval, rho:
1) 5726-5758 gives 5729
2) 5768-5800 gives 5787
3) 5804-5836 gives 5815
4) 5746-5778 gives 5761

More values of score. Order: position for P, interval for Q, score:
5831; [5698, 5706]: -10.5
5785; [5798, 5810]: -4.4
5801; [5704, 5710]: -20.5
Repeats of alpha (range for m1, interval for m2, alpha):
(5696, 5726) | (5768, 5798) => -10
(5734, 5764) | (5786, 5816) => 1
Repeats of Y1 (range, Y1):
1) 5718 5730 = 9.31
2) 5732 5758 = 9.17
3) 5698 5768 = 9.17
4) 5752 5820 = 9.19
